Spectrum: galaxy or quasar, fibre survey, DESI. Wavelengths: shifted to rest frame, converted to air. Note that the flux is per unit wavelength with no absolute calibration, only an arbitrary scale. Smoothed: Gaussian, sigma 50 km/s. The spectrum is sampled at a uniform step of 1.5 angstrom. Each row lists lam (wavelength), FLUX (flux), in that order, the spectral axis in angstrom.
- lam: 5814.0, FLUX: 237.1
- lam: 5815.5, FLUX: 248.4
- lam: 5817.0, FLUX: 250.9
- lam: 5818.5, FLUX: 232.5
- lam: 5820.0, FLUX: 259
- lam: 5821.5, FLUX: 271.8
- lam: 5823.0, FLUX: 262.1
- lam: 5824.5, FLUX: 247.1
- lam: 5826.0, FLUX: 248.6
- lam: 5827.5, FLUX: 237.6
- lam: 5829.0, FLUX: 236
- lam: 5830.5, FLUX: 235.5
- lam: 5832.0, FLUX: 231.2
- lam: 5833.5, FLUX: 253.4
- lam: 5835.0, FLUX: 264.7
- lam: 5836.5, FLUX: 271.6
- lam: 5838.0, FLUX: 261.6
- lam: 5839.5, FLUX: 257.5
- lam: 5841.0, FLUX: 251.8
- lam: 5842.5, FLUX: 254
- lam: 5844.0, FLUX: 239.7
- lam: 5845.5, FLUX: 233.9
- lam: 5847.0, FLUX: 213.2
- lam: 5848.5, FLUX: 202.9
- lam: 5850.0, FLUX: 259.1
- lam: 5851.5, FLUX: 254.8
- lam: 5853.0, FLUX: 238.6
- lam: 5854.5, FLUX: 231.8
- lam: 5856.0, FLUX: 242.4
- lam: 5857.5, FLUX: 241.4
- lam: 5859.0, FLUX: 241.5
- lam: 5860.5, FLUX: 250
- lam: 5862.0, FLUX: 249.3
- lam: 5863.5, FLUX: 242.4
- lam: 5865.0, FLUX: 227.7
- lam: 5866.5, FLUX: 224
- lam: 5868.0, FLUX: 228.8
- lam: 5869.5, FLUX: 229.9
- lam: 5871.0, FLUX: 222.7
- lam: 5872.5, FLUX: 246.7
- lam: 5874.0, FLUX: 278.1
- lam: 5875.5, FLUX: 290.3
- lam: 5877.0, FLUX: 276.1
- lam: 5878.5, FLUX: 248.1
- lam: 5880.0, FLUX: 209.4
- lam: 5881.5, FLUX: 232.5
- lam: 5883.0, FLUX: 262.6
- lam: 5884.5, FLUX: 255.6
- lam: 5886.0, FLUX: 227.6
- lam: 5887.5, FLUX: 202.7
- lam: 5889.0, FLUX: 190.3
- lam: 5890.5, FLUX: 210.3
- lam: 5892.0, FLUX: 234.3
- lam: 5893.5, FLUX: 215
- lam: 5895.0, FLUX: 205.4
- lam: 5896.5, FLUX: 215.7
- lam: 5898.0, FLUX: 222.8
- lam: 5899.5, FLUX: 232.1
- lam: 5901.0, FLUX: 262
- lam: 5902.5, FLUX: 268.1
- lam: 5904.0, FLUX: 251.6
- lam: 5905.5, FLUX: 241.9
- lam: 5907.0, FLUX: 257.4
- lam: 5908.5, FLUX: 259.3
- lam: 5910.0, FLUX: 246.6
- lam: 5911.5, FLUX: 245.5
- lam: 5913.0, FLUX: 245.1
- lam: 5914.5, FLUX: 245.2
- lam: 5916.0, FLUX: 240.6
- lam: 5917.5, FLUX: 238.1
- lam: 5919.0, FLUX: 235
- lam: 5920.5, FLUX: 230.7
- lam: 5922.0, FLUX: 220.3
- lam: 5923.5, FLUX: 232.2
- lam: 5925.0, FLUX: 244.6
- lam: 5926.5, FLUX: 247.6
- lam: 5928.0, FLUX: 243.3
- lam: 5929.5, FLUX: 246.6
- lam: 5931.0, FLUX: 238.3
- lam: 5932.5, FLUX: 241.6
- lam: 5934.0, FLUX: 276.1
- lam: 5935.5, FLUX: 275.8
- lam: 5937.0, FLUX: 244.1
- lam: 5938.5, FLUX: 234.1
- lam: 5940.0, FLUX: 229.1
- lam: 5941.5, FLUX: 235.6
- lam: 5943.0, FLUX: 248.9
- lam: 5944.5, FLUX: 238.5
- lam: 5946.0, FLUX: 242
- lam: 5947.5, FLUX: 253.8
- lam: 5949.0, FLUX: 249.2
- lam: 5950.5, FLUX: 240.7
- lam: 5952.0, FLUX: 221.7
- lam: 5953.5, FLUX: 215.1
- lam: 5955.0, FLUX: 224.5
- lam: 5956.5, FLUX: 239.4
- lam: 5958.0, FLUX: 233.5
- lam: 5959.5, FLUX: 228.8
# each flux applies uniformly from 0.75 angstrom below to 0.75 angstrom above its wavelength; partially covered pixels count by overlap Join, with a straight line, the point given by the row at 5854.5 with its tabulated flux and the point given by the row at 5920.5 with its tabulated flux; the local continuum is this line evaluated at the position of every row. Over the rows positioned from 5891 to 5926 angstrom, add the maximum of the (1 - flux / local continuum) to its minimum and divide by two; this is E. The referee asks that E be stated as -0.025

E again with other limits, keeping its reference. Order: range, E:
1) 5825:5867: -0.023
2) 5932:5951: -0.096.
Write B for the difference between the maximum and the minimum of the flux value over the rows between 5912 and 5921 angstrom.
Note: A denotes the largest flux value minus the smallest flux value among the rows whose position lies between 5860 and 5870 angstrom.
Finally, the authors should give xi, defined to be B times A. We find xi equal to 377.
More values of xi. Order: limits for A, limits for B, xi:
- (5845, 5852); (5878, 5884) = 2990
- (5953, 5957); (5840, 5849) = 1242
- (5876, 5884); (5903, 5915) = 1161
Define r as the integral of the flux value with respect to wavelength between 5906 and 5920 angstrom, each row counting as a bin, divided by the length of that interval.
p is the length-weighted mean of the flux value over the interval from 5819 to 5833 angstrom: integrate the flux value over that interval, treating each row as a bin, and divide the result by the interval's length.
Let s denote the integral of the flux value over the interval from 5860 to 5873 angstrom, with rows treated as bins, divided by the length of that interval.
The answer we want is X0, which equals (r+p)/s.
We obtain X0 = 2.10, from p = 247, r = 246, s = 235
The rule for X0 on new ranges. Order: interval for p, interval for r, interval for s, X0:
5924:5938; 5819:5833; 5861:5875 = 2.07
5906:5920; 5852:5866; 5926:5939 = 1.94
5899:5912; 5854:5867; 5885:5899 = 2.29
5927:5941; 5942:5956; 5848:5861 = 2.01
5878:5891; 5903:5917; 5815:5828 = 1.89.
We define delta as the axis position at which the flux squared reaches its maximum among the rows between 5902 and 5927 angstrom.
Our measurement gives 5902.5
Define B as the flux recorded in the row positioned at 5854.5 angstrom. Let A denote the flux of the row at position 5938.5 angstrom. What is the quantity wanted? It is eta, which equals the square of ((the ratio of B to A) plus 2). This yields 8.9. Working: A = 234.1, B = 231.8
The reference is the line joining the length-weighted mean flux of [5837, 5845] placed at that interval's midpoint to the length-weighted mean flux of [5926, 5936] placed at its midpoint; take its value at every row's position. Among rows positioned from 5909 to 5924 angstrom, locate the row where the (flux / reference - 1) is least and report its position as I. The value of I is 5922.0 angstrom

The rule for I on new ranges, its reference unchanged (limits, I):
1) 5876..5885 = 5880.0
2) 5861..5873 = 5871.0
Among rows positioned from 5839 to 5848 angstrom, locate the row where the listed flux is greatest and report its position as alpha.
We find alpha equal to 5839.5 angstrom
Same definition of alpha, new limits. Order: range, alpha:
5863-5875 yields 5874.0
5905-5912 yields 5908.5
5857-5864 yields 5860.5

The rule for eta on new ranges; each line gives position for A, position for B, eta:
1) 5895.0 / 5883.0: 10.7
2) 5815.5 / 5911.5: 8.9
